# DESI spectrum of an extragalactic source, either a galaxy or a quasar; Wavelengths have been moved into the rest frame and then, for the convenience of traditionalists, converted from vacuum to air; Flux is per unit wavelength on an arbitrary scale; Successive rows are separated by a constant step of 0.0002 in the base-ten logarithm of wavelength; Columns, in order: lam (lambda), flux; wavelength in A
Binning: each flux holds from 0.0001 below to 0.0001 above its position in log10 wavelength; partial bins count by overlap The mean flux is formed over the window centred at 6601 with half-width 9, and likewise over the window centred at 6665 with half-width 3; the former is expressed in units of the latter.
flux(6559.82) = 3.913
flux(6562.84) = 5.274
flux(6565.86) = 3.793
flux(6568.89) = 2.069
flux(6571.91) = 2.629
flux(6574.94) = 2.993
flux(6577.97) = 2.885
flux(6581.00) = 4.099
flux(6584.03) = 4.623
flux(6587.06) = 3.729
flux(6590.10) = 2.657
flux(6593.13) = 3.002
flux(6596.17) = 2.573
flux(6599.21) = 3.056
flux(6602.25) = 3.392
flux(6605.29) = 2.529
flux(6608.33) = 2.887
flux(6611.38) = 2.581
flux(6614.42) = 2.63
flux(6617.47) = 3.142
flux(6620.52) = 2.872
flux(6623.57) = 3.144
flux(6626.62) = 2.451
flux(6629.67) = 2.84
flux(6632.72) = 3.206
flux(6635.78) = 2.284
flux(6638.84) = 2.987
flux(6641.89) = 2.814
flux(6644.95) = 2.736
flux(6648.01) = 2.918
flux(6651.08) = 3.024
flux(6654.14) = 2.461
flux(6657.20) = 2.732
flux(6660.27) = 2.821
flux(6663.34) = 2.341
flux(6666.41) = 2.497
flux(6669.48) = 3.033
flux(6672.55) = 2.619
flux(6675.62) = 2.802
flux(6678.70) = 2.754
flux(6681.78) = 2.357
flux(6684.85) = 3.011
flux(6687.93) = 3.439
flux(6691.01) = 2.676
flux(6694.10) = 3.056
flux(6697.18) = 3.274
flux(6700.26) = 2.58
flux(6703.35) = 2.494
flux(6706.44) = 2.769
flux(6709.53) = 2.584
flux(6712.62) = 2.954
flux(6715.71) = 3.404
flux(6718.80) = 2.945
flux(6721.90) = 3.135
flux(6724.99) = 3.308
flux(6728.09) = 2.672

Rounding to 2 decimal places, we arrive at 1.20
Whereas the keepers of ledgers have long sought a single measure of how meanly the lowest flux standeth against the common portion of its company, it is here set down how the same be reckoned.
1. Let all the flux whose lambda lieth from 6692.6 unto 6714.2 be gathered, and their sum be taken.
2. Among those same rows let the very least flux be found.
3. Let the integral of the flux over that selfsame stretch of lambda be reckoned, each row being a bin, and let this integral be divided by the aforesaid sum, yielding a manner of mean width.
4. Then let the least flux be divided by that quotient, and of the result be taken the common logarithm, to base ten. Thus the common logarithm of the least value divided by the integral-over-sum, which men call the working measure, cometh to -0.093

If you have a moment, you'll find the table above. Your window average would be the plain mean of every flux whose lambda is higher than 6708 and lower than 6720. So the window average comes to 2.97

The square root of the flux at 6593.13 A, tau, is 1.73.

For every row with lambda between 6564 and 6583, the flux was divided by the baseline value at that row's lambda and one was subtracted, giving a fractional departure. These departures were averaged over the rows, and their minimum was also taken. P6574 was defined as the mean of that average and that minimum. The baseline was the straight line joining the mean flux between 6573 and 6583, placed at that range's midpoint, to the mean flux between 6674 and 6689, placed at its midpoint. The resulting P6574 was -0.23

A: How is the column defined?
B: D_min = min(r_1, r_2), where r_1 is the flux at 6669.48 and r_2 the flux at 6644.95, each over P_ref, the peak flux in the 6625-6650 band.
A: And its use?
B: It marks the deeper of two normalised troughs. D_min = 0.85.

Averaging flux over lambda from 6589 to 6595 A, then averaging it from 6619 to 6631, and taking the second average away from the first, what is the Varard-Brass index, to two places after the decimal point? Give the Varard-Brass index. 0.00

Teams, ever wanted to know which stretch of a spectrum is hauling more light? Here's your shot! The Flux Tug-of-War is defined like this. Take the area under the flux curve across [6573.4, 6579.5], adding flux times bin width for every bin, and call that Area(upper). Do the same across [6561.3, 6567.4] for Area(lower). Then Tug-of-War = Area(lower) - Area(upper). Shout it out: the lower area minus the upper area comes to 9.6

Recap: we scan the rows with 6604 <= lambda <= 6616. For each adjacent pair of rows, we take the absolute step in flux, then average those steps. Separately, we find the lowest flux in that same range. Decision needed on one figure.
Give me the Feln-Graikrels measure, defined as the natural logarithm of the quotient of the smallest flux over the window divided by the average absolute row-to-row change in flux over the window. 2.36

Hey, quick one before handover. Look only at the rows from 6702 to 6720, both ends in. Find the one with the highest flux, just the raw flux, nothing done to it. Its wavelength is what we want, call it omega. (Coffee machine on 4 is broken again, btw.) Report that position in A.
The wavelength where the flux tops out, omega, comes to 6715.71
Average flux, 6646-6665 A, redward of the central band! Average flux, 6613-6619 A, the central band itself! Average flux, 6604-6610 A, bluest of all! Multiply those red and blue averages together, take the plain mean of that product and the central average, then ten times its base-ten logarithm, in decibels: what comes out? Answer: 7.09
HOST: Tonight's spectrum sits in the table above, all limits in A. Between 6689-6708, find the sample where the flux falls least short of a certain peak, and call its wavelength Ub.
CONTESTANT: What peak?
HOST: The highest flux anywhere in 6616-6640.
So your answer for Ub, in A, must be 6697.18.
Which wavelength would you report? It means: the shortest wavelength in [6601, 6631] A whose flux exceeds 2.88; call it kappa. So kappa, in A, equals 6602.25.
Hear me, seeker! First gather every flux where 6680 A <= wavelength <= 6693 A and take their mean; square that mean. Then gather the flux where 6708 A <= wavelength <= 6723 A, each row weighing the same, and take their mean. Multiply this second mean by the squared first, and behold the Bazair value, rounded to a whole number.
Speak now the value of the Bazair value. 25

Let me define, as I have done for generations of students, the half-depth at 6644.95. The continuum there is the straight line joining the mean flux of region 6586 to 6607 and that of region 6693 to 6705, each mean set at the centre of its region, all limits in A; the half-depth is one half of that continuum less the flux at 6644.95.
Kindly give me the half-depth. 0.1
